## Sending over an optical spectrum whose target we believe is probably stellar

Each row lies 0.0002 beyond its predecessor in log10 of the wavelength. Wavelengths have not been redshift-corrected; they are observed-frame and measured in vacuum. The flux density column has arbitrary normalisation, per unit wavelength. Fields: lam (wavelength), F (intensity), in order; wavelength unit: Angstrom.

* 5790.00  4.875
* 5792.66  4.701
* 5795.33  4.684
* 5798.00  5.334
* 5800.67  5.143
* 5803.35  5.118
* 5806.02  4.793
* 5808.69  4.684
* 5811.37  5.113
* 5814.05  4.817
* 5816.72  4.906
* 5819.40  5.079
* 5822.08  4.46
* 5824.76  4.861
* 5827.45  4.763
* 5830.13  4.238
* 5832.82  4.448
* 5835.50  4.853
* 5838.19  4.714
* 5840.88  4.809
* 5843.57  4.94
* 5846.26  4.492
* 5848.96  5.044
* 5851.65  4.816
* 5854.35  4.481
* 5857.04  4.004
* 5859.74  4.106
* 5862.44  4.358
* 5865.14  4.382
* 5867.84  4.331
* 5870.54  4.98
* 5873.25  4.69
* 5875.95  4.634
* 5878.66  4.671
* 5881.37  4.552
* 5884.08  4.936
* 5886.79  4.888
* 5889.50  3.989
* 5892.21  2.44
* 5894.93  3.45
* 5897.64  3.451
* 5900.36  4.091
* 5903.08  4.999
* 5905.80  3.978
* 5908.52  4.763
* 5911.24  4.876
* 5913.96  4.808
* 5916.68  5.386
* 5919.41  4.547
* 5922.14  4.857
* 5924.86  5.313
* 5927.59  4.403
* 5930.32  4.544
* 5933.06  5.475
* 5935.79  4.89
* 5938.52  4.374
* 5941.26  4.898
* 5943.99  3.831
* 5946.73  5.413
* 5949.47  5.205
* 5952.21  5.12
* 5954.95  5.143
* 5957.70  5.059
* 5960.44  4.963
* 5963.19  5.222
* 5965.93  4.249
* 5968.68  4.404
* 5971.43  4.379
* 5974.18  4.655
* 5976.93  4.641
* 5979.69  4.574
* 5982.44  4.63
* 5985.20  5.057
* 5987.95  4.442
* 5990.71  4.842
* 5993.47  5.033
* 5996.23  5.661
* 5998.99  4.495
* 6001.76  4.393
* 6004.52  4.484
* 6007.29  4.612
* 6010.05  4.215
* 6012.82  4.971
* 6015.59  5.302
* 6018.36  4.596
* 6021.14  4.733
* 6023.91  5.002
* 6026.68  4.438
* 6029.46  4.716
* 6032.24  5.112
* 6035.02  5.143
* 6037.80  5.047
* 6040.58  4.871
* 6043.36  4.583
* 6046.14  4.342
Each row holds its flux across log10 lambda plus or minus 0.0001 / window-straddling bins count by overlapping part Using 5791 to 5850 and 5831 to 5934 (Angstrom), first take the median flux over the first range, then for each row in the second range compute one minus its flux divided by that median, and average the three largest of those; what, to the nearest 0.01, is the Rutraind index 0.35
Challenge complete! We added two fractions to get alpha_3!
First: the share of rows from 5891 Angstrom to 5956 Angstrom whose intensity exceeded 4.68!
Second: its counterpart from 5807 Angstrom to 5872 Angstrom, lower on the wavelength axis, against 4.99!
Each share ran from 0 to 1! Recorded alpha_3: 0.708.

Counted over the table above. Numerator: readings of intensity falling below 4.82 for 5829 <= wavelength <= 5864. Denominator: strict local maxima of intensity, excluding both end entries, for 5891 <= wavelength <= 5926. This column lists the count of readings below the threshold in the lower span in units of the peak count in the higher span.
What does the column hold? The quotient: 3.3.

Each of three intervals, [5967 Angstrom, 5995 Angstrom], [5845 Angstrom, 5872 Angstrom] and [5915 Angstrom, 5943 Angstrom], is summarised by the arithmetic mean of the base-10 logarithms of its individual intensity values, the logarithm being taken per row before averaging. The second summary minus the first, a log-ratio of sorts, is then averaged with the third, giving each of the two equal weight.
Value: 0.33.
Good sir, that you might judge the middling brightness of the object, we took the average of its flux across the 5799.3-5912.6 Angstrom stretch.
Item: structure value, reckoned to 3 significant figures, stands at 4.55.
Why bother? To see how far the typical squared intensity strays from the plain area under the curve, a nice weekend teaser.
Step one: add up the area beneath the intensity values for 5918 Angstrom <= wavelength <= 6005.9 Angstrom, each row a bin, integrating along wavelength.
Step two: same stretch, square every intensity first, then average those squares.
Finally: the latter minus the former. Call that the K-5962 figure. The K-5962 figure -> -398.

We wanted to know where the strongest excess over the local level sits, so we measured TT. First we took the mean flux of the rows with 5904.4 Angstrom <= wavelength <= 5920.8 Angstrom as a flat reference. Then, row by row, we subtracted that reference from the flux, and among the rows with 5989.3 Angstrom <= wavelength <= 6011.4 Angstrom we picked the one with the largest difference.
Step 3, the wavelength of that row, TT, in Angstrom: 5996.23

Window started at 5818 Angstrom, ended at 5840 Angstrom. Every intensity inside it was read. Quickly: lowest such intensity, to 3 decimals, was 4.238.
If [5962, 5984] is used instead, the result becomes 4.249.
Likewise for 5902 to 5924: 3.978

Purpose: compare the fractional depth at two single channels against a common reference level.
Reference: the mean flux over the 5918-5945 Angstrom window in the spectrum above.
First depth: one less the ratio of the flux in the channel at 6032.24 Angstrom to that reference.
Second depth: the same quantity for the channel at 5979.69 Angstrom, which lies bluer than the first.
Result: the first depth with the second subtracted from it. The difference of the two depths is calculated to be -0.11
